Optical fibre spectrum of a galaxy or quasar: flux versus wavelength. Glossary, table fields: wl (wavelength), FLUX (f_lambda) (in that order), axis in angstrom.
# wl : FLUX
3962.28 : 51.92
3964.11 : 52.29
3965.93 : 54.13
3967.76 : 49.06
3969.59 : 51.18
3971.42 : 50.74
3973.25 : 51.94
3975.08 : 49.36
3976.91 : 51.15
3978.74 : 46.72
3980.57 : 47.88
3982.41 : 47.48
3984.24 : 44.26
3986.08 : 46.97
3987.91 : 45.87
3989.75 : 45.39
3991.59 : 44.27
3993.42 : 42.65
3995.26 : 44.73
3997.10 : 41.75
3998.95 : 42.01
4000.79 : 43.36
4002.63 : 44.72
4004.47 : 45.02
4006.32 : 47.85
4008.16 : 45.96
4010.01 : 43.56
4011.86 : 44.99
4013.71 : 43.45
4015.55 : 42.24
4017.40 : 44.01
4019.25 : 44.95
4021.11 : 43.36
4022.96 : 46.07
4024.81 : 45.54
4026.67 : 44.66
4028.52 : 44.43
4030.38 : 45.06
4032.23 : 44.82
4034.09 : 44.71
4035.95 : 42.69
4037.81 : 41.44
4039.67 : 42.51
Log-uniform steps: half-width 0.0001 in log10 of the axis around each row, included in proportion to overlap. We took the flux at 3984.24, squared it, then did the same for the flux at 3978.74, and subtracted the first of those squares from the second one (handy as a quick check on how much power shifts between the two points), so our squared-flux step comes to 224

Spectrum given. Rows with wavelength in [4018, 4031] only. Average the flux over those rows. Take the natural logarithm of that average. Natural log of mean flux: 3.80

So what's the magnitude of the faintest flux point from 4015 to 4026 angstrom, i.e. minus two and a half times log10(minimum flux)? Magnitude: -4.06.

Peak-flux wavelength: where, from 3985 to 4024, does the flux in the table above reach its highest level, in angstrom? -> 4006.32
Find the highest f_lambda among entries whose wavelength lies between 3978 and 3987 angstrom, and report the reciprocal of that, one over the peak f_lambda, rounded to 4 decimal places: 0.0209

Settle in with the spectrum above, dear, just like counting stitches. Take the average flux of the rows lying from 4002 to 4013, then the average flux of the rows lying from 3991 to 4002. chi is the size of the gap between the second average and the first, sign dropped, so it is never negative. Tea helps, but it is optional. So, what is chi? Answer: 2.2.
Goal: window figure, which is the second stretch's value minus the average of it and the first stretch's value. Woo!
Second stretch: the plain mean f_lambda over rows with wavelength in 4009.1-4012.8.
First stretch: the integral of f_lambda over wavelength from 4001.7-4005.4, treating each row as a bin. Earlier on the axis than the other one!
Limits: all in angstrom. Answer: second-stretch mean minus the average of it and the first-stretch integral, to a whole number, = -61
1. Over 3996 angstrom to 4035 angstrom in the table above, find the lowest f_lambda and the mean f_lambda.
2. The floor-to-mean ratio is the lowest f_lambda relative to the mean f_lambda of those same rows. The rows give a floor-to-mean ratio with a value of 0.940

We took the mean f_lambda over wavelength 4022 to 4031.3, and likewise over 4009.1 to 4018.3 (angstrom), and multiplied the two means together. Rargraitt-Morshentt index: 1971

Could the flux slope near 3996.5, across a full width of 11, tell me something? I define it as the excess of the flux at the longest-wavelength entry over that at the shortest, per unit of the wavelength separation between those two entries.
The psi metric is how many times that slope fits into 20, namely -202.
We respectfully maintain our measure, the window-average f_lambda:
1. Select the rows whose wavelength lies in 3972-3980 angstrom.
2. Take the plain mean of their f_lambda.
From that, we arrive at 49.8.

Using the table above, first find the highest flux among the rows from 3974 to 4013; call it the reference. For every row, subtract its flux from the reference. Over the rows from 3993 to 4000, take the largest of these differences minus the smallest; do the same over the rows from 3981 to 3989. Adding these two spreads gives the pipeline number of 6.20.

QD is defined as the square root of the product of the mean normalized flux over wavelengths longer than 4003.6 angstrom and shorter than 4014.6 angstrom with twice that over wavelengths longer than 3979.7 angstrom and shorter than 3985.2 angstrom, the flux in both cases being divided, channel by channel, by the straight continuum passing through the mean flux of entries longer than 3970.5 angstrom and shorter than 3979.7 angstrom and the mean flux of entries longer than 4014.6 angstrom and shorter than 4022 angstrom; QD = 1.38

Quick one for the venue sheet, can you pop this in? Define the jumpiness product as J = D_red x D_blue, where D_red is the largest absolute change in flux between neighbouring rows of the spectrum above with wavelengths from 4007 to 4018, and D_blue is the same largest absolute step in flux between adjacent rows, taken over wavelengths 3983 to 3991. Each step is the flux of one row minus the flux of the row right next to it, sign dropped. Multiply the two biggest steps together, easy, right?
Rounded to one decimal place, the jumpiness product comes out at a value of 6.5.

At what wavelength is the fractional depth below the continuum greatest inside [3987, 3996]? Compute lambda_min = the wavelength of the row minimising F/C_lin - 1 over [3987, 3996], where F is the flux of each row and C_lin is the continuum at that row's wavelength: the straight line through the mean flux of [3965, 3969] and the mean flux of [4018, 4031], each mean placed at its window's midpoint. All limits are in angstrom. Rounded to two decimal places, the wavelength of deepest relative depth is 3993.42 angstrom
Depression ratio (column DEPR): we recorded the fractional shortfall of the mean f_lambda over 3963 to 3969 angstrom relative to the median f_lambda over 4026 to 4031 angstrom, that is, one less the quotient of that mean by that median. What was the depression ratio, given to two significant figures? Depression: -0.16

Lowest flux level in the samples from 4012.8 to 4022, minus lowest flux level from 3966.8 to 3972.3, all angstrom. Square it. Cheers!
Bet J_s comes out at 47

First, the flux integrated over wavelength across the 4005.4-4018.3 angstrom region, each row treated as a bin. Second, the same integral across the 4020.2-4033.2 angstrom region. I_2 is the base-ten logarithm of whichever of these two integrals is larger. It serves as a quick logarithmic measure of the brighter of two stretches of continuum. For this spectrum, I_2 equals 2.77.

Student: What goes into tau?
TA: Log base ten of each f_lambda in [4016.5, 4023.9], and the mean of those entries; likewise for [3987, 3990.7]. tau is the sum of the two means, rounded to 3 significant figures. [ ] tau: 3.31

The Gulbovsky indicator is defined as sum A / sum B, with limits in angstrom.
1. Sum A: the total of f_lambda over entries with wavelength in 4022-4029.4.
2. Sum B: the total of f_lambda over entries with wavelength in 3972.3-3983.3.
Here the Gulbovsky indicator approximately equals 0.61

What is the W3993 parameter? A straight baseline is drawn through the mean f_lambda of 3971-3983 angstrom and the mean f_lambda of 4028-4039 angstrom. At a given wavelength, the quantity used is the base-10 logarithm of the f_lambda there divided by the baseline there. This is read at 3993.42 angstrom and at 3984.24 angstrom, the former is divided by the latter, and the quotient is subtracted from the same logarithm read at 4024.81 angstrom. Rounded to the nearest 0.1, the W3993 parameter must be -1.2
